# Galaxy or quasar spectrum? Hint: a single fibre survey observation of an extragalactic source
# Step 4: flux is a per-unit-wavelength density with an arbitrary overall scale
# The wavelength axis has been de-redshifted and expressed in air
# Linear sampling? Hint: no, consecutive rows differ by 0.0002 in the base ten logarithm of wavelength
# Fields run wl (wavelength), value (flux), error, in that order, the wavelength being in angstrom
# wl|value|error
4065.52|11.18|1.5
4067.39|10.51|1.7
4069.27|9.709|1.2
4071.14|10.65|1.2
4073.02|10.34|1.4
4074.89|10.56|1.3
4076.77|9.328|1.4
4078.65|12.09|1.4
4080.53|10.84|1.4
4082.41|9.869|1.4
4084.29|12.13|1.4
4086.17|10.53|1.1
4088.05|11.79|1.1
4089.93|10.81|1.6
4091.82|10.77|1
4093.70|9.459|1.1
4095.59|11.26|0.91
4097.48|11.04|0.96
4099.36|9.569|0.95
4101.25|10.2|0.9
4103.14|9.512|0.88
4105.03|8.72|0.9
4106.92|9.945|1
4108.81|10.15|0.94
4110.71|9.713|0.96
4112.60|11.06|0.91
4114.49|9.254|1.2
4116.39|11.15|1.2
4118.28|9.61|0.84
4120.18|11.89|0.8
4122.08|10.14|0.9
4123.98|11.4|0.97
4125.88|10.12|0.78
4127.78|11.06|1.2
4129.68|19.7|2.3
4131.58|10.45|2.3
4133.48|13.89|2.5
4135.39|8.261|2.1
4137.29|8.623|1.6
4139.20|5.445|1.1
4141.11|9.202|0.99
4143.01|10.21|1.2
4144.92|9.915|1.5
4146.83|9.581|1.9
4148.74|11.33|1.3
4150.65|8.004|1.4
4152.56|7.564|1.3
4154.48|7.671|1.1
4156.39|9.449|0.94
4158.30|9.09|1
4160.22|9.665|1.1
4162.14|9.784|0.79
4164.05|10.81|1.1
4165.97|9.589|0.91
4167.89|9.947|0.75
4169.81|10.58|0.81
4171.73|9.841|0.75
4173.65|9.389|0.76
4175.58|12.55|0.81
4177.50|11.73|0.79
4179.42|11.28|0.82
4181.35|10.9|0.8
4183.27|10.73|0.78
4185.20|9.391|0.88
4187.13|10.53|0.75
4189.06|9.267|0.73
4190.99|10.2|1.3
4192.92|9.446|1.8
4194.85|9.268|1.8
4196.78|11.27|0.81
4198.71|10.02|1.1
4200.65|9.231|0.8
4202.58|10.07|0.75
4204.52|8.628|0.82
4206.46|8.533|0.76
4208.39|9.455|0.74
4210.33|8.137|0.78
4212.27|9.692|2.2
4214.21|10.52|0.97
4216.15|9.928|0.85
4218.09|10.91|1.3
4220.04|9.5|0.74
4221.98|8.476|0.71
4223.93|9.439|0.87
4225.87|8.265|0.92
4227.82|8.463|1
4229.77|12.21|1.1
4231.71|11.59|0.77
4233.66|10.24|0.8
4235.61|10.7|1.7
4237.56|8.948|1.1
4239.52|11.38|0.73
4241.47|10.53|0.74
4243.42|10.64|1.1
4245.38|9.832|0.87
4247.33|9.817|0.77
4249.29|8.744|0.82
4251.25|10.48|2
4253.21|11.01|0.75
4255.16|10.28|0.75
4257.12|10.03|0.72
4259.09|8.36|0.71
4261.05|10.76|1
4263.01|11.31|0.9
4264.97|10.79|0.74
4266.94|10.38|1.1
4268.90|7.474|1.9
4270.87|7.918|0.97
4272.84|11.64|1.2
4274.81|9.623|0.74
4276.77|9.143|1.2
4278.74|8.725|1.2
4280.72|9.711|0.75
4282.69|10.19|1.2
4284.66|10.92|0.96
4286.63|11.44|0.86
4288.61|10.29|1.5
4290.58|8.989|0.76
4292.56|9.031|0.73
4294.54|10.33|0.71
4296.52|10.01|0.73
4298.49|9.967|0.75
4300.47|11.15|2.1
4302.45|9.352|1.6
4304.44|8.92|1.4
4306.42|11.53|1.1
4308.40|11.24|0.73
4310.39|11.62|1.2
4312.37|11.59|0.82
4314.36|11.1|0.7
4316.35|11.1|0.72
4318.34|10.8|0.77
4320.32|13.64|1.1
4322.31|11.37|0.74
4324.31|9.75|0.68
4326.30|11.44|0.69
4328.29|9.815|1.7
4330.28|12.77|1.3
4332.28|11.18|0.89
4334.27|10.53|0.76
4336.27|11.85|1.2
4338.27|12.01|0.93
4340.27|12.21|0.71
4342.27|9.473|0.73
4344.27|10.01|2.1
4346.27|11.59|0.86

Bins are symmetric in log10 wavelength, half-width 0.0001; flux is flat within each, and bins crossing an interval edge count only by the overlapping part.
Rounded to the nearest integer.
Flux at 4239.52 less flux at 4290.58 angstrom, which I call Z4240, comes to 2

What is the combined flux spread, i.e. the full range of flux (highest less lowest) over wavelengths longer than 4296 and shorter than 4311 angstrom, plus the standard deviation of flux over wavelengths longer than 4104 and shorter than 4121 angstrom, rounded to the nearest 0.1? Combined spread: 3.7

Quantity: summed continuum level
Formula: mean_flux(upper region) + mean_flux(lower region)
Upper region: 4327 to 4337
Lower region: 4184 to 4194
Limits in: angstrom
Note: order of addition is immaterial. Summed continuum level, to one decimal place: 21.0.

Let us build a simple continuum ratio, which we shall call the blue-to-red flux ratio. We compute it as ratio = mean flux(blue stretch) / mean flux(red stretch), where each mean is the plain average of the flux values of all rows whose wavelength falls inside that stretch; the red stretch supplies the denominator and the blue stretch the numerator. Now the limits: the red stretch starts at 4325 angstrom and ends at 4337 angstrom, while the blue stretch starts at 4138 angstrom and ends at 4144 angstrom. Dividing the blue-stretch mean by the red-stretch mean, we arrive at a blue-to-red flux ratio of 0.74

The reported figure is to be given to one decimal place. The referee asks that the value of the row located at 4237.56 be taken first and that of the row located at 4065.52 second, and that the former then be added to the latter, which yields 20.1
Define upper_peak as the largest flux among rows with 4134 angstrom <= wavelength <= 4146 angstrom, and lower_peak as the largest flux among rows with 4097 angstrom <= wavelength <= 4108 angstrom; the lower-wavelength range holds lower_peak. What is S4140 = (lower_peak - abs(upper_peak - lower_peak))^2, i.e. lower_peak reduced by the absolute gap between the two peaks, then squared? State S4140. 104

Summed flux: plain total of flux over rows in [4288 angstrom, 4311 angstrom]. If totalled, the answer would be 122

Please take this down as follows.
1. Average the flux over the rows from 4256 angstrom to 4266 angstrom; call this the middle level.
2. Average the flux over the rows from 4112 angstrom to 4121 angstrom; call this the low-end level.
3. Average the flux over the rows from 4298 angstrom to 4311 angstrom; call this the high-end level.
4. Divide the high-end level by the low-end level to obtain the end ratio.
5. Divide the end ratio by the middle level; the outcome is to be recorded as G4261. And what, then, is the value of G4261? 0.097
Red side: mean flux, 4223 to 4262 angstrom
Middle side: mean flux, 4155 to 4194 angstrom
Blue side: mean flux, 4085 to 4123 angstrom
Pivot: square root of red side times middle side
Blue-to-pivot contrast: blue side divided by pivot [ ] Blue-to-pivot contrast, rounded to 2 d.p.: 1.02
